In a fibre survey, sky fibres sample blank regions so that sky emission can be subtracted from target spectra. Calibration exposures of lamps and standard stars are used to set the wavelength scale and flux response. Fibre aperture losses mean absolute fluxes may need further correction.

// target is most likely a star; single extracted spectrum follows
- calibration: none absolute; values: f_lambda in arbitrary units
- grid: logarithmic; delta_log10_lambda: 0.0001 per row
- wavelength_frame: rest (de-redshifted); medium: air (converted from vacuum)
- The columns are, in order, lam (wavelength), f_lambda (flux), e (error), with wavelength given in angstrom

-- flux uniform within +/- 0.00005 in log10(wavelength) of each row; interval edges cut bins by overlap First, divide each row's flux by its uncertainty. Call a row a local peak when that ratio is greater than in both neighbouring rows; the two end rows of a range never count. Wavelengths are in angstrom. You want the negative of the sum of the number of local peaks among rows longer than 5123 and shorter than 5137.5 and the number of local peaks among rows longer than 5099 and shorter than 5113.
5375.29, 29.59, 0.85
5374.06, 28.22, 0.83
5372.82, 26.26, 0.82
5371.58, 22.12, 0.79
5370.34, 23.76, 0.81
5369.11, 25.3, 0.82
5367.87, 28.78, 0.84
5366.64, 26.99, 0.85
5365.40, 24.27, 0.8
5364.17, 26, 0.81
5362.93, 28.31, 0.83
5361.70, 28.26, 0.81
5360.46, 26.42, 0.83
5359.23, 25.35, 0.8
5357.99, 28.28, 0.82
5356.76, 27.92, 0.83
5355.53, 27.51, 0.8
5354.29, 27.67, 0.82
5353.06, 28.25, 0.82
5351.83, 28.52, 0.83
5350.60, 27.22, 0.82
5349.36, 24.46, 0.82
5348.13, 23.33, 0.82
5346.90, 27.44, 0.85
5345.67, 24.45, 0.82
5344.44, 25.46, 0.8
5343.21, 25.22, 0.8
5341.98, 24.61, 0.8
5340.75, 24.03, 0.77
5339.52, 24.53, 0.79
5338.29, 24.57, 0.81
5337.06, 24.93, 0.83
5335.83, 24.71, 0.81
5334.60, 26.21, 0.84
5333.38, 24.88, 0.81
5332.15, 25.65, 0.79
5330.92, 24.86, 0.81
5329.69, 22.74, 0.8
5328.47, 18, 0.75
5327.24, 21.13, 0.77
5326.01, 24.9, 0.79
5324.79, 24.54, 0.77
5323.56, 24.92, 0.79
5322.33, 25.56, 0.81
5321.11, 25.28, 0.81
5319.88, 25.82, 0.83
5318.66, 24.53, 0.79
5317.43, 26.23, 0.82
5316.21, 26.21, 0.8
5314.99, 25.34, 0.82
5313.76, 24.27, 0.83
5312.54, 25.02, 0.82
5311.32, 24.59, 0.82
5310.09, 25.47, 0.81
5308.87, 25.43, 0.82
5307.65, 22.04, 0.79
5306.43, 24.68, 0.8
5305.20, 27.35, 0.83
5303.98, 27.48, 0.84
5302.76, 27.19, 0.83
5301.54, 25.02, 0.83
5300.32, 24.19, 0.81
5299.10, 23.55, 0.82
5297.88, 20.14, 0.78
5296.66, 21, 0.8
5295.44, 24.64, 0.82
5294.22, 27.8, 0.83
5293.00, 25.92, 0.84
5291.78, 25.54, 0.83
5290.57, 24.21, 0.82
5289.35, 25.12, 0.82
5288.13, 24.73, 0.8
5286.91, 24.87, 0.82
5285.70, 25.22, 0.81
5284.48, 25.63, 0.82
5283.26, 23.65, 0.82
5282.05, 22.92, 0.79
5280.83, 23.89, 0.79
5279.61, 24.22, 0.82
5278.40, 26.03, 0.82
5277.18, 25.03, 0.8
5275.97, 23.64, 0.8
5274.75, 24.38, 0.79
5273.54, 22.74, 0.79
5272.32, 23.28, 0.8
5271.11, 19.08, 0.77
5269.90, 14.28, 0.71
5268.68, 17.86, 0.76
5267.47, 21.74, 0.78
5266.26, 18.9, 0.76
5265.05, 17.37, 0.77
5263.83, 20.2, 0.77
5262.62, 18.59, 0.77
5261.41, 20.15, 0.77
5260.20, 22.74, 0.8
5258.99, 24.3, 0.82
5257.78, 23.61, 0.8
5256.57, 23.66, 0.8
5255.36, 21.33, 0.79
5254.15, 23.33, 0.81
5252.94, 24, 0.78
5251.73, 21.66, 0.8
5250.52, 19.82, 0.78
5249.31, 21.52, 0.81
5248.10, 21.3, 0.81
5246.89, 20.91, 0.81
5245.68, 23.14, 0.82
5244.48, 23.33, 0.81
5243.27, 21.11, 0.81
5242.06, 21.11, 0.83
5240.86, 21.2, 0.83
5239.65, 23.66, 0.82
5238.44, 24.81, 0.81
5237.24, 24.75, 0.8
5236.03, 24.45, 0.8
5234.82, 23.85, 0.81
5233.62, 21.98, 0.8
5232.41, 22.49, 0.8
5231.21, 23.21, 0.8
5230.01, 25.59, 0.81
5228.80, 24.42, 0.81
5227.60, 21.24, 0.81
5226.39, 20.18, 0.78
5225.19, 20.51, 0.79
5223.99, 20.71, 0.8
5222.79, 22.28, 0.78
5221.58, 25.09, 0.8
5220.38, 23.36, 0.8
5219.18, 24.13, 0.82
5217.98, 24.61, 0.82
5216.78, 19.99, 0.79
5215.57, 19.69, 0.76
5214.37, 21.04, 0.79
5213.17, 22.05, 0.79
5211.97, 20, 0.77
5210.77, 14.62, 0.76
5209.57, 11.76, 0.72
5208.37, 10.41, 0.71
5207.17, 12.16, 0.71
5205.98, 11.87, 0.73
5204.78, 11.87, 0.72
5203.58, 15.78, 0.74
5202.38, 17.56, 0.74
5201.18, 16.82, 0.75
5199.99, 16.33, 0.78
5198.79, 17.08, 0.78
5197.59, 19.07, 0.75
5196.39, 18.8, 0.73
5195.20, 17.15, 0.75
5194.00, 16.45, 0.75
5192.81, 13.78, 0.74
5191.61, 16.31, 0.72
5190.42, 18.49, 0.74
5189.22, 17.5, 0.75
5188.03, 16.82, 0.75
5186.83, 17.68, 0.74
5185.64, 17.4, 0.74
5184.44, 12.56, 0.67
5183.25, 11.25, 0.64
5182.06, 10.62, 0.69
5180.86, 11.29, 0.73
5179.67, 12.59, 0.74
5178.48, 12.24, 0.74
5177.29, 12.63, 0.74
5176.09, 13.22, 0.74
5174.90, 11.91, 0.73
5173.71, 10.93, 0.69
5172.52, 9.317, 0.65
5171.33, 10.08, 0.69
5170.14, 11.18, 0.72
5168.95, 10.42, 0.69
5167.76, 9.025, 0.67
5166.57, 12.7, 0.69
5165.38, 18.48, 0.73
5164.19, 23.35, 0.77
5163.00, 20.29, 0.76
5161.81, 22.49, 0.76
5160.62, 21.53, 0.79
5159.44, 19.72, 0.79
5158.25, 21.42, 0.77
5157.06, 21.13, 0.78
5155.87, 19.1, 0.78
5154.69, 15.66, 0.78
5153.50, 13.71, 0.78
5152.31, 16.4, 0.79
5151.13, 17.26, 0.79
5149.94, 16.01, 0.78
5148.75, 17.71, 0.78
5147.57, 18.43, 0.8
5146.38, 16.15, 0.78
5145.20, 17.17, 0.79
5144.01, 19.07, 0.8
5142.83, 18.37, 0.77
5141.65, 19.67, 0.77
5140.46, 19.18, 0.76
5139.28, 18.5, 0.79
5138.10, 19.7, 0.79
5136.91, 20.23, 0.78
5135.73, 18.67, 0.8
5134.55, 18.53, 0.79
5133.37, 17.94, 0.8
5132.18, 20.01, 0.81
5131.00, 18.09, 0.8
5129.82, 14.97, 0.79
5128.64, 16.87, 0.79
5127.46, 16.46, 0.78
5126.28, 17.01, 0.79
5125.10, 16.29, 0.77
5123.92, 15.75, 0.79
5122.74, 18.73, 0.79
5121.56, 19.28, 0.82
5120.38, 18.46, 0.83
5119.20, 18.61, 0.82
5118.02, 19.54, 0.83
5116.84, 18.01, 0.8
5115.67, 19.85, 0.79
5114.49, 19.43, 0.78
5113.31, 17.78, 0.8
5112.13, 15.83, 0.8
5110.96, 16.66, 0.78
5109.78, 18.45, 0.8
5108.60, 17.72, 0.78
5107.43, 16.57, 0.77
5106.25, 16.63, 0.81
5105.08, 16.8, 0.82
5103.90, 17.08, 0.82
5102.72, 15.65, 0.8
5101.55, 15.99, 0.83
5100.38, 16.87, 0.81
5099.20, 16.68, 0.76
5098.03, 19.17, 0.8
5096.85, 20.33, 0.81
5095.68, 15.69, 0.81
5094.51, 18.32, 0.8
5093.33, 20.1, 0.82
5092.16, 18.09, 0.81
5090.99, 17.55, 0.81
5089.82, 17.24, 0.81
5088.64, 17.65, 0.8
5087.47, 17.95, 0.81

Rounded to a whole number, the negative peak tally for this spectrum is -6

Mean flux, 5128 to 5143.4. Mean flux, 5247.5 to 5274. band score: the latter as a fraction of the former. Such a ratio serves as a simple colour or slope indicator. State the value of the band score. 1.13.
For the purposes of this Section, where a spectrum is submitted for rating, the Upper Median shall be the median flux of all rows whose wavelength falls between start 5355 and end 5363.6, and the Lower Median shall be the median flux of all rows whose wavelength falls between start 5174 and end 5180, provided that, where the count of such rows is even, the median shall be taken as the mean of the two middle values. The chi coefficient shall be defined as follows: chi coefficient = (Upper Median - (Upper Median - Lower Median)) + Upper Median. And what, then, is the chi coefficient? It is 41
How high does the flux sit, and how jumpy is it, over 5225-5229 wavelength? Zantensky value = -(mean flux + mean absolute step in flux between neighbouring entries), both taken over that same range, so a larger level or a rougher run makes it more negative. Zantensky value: -23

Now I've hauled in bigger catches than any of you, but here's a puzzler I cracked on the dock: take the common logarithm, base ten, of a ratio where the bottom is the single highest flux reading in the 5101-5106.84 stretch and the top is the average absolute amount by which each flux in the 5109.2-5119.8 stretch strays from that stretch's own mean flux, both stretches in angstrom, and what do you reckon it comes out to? -1.22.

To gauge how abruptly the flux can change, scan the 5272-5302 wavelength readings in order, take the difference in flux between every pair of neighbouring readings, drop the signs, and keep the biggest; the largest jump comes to 3.6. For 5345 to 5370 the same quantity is 4.1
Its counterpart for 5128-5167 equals 5.8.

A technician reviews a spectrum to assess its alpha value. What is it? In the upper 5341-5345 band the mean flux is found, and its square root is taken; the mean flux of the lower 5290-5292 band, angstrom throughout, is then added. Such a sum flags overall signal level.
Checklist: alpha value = 30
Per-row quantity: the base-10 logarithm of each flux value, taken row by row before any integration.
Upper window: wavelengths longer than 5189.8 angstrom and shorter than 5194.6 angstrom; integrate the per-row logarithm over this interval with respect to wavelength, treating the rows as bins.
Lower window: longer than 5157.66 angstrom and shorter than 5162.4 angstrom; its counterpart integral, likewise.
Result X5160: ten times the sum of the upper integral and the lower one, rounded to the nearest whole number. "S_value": 121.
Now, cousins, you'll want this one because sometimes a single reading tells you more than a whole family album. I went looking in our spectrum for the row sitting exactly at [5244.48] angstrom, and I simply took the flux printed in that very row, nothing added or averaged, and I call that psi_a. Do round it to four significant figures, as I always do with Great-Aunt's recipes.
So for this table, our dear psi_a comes 23.33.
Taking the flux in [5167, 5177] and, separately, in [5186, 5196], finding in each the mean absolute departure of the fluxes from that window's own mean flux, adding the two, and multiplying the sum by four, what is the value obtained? 8.0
